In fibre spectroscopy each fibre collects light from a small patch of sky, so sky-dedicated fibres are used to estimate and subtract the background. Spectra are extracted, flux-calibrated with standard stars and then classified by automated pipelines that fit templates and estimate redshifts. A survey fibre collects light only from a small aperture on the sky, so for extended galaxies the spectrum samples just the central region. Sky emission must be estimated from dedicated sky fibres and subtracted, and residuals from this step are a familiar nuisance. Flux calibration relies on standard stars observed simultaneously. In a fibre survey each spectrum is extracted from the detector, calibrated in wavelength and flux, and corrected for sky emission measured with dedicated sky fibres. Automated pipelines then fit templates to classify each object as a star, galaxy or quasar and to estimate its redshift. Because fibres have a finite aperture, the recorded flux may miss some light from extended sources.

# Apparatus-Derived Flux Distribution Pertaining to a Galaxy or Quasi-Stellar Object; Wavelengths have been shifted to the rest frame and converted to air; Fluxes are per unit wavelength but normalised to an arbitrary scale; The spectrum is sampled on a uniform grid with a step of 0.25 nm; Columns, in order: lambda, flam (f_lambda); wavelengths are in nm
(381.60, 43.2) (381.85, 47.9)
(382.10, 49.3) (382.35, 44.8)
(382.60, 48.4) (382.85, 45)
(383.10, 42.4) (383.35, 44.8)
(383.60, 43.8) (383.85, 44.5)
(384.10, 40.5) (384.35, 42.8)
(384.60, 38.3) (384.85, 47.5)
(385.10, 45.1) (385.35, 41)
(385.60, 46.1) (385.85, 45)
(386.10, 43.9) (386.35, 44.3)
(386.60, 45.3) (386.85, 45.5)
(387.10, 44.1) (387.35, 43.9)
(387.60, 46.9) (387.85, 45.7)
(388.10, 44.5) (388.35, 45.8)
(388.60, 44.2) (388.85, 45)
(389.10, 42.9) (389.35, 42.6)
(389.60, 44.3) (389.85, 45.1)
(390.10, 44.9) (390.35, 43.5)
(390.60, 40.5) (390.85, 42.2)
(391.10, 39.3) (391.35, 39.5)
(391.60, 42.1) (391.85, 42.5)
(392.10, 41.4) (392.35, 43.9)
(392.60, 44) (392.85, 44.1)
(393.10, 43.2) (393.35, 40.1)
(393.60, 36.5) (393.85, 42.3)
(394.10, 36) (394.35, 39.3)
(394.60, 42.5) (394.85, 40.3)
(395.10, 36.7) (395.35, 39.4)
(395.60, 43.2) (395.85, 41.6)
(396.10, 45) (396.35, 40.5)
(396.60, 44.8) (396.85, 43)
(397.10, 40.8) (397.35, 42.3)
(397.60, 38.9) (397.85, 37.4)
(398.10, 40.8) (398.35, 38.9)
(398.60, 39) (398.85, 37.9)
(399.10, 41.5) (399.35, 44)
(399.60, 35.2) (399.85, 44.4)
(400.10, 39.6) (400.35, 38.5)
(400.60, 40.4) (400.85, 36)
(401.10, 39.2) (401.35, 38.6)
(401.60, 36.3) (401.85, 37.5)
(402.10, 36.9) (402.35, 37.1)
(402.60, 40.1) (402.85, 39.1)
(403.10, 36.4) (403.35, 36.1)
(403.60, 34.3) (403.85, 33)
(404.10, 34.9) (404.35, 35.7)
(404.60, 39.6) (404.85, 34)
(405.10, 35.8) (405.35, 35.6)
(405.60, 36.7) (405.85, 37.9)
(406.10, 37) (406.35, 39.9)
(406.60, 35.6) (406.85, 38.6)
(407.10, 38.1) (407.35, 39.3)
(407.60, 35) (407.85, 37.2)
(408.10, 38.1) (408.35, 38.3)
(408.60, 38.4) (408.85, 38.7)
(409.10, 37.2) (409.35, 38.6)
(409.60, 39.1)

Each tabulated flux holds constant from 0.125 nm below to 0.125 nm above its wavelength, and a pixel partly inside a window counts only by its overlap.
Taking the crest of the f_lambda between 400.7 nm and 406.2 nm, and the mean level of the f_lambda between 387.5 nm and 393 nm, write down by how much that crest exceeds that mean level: -3.3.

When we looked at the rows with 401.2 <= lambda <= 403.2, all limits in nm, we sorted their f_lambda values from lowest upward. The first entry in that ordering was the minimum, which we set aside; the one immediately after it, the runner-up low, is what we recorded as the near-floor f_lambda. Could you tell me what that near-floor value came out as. 36.4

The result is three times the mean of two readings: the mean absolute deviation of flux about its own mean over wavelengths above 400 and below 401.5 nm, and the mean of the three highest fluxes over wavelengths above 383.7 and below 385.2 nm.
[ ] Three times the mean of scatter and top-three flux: 70.1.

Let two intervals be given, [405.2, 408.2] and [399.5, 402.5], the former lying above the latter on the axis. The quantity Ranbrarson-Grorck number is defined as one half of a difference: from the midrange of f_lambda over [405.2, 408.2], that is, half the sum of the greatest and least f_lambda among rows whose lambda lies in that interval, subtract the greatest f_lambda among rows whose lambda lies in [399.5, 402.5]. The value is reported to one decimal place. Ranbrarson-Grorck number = -3.5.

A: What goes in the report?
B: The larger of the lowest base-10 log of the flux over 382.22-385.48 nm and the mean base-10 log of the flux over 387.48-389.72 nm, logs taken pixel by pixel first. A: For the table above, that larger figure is 1.65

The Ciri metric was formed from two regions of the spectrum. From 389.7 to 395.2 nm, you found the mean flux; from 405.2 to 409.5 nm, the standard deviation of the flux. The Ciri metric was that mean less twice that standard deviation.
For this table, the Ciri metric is 39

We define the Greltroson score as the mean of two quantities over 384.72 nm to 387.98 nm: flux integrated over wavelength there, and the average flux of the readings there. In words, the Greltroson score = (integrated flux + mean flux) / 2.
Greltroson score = 96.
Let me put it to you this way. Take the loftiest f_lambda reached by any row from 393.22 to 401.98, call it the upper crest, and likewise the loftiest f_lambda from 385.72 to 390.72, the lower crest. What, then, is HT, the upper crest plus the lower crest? 92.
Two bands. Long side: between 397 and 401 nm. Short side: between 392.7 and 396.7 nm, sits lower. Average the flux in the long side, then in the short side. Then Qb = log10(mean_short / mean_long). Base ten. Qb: 0.01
